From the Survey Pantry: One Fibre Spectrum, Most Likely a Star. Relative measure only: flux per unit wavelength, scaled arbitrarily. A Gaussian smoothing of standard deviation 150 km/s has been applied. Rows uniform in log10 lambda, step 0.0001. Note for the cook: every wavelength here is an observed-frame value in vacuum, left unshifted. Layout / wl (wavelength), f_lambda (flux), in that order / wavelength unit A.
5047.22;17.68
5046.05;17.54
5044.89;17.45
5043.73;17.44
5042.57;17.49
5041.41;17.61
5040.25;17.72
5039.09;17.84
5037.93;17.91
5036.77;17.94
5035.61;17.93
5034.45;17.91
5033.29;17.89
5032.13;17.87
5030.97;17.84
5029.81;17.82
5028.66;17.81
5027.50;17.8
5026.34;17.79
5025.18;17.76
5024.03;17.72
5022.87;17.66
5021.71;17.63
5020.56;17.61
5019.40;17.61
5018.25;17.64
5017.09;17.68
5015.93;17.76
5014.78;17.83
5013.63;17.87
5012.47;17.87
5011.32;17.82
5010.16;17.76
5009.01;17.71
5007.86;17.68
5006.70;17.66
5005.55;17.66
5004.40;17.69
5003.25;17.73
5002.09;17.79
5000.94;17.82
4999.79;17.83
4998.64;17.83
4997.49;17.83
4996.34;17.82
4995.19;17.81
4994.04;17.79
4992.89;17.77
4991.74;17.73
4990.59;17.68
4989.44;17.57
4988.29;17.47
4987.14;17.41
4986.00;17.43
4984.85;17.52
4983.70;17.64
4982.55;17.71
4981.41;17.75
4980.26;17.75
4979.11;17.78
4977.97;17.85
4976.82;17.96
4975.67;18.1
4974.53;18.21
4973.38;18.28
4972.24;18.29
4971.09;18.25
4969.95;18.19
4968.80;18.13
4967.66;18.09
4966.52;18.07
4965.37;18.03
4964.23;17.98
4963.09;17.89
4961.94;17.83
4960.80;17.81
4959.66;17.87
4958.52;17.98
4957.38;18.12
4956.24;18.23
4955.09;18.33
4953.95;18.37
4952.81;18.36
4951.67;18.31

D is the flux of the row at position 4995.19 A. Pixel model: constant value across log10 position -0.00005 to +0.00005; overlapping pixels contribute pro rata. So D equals 17.81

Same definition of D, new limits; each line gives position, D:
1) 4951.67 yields 18.31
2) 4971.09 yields 18.25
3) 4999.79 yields 17.83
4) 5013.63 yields 17.87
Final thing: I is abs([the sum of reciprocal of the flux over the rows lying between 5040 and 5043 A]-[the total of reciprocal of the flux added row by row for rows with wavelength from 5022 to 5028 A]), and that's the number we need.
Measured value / 0.111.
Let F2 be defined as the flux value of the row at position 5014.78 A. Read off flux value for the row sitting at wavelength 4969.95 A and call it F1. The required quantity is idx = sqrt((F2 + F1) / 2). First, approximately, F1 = 18.19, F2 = 17.83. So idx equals 4.24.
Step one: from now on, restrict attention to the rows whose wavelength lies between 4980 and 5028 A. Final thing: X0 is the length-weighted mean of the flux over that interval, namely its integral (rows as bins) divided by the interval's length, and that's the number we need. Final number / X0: 17.71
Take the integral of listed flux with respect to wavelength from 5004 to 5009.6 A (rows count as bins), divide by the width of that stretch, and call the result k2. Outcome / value 17.7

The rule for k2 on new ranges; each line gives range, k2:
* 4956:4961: 18.0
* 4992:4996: 17.8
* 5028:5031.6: 17.8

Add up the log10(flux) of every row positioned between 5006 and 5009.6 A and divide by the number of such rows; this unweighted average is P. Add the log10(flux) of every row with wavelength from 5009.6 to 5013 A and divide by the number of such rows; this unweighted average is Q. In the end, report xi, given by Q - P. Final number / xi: 0.003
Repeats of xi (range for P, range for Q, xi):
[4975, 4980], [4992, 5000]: -0.003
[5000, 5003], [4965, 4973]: 0.008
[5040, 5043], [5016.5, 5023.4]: 0.001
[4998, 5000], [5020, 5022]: -0.005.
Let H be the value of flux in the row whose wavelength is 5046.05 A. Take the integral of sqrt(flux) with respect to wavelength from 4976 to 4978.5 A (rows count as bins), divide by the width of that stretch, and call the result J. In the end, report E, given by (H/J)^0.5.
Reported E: 2.04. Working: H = 17.54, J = 4.22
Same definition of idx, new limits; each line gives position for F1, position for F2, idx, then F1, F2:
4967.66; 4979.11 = 4.23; 18.09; 17.78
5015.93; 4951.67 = 4.25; 17.76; 18.31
